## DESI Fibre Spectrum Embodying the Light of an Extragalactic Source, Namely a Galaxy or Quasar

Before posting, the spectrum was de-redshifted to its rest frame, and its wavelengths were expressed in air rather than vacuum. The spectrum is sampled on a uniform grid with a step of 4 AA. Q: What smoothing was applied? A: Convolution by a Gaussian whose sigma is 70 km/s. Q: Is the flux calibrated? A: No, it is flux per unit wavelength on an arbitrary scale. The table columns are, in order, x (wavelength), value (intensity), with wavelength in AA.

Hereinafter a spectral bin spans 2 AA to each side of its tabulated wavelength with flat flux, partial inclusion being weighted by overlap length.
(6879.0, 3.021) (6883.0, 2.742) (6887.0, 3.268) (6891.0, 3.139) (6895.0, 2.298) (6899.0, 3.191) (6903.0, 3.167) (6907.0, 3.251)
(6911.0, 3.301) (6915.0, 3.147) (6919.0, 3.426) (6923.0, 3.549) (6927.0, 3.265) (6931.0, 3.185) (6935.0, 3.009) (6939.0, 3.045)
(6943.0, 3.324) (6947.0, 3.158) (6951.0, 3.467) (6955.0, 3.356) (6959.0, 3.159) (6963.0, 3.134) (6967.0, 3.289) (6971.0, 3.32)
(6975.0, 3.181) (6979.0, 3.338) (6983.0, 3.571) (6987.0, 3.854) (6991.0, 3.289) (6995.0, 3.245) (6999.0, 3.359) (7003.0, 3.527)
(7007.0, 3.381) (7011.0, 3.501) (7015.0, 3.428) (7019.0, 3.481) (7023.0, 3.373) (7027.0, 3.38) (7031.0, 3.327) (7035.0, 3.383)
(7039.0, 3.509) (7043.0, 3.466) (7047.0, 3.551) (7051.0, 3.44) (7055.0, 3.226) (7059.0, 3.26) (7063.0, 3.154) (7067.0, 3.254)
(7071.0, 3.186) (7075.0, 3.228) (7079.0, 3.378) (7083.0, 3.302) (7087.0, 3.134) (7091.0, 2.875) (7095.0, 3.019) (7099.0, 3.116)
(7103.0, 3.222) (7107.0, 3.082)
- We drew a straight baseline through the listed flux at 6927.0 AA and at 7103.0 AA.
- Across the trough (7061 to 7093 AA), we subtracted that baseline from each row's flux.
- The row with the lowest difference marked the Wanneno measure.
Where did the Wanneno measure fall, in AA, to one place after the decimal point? 7091.0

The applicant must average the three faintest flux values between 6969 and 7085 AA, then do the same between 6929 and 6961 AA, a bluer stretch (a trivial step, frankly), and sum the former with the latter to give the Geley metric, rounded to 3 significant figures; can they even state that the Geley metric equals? 6.24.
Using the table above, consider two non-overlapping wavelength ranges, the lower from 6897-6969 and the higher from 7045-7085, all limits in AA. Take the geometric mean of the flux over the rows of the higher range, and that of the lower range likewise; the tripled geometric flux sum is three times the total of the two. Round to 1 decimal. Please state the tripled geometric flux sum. 19.6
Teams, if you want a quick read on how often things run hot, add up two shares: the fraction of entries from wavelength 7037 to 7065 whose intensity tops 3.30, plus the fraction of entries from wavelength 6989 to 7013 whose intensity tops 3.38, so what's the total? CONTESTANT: 1.1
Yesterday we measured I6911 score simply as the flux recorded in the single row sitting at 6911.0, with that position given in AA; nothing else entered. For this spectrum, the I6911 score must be 3.301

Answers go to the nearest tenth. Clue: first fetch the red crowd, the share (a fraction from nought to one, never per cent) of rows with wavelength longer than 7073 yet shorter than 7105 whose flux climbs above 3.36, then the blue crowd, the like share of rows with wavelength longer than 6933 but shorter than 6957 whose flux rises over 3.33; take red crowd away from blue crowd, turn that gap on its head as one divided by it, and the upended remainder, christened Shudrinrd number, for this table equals 4.8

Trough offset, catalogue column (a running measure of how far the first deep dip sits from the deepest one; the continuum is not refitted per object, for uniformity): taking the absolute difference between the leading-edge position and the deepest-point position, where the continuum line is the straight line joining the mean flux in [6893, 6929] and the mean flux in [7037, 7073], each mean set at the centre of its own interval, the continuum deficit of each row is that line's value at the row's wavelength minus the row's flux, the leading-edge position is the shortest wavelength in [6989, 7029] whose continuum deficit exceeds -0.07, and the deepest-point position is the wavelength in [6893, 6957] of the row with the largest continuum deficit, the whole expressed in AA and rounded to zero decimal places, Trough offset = 96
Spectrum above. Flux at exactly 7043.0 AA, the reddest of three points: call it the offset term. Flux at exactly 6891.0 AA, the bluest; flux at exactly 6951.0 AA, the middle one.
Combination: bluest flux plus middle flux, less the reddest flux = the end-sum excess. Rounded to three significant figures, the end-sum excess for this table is 3.14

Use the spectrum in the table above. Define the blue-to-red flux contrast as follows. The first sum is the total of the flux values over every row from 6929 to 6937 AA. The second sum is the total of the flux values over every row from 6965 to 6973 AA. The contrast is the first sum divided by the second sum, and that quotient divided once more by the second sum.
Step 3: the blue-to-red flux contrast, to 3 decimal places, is 0.142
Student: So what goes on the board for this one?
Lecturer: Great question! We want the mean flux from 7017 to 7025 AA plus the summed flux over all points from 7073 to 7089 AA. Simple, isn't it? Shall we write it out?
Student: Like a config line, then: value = 16.5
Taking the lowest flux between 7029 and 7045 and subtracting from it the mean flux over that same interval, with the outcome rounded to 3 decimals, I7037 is -0.094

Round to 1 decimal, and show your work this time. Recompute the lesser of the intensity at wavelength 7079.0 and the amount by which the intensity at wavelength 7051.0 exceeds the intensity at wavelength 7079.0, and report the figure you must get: 0.1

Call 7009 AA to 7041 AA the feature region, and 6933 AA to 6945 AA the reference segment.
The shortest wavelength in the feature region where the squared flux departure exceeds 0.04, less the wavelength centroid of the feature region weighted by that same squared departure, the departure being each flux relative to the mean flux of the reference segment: -13.1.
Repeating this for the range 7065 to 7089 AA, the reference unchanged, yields 1.1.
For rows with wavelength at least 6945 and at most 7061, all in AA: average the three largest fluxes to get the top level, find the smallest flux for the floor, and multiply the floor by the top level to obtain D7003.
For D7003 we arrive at 11.5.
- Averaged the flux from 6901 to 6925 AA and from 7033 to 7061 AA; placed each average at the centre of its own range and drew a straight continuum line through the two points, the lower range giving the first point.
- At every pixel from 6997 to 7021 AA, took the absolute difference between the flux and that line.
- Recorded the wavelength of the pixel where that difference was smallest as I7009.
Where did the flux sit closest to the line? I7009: 7007.0 AA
